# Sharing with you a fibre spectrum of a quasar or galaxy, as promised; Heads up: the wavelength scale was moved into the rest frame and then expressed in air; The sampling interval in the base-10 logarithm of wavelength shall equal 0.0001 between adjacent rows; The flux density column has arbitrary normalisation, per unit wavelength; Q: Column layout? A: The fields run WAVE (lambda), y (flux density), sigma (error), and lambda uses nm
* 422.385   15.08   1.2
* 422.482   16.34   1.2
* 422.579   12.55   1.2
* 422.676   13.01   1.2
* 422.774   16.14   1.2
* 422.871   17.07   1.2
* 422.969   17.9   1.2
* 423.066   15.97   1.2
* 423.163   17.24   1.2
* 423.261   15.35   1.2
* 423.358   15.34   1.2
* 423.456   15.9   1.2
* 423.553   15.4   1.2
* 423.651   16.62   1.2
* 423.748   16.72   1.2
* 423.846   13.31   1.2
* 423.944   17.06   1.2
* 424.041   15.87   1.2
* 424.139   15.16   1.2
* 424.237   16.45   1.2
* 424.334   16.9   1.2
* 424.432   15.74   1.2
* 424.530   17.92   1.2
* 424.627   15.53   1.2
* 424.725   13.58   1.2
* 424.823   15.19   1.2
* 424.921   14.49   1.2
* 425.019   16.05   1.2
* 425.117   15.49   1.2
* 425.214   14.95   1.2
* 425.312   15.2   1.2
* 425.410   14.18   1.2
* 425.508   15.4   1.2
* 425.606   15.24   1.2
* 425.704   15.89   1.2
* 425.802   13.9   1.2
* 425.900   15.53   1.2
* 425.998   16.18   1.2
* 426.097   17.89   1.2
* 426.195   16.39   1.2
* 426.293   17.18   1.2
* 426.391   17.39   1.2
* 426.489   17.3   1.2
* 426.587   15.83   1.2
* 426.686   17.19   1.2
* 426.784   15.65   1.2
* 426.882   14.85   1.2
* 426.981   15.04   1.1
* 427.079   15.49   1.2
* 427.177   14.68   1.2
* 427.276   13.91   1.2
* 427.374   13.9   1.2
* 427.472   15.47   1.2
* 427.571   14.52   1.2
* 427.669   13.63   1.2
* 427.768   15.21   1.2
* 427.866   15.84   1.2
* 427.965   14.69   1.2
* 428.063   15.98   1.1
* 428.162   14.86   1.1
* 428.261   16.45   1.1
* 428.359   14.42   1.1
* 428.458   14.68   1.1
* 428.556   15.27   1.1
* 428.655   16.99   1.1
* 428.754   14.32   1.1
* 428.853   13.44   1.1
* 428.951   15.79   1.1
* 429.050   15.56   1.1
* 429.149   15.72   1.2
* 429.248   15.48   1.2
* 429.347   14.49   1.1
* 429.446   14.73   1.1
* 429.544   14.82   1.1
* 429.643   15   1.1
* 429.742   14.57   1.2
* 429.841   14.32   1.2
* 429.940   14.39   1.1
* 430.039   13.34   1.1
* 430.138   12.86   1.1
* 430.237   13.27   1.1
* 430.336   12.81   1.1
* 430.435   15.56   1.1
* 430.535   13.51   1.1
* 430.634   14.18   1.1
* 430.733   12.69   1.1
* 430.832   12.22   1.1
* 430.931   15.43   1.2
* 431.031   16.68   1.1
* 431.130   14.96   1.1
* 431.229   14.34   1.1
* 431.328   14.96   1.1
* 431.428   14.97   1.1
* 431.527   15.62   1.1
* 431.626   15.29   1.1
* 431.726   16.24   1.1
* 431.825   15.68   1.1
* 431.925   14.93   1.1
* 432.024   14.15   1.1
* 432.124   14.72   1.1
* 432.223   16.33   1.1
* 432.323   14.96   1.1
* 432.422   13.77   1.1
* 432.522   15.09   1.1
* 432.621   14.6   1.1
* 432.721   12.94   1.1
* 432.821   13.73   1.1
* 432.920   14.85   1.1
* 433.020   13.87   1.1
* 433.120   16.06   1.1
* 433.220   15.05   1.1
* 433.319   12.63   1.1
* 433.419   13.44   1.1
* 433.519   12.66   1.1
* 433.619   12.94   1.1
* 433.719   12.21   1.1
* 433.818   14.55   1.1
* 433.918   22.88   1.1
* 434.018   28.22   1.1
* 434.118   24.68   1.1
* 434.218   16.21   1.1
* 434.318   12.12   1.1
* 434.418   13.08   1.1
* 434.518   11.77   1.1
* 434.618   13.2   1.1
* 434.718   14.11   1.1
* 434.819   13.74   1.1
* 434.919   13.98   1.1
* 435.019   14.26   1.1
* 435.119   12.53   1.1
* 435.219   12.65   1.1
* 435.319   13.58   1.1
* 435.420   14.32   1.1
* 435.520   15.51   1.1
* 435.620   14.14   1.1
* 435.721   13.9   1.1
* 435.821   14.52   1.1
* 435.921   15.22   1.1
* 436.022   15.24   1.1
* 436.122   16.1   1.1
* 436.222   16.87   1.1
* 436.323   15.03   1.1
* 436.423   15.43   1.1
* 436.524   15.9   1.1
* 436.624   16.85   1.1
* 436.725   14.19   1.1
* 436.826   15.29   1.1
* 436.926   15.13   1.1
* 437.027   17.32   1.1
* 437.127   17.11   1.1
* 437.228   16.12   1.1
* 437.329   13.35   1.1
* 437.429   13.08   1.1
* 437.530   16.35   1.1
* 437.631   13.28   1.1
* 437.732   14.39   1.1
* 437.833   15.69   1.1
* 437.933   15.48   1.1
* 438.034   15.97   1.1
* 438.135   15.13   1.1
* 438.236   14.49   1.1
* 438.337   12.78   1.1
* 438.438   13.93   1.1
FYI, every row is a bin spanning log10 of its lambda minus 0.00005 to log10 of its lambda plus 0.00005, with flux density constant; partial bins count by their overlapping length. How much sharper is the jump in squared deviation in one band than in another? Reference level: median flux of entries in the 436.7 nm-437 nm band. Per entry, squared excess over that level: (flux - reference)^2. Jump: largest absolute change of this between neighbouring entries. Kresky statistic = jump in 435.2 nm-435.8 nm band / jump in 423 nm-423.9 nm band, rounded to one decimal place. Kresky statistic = 0.9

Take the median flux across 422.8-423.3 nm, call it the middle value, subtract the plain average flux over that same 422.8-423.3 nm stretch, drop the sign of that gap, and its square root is 0.60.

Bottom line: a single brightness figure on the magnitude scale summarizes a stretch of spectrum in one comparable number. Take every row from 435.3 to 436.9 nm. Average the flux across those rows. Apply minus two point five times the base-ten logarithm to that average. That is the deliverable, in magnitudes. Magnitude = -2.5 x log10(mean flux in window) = -2.95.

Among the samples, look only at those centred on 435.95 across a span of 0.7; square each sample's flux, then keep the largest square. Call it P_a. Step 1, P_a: 285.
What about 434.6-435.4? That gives 203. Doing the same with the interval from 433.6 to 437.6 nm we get 796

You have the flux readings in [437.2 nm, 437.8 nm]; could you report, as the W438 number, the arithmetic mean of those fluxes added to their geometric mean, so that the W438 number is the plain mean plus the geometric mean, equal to 28.8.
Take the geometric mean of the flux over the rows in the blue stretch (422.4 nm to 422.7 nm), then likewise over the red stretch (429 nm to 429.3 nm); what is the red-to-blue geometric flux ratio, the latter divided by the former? 1.12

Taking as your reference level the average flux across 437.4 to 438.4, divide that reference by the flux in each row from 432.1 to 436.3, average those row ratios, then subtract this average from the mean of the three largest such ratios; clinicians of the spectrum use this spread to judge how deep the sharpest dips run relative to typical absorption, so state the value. 0.207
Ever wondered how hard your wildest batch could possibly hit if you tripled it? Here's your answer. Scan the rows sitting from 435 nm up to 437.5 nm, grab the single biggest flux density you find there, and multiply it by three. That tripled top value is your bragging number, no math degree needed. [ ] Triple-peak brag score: 52.0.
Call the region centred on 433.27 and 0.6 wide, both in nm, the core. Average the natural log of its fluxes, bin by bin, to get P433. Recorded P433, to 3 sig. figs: 2.63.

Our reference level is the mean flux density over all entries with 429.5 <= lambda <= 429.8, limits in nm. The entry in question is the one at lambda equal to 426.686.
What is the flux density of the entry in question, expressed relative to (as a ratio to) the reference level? 1.16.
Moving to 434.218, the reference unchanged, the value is 1.10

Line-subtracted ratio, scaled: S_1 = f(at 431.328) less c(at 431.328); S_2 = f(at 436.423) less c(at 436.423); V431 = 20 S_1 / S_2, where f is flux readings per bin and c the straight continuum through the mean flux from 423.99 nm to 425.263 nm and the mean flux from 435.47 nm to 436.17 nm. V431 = -10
